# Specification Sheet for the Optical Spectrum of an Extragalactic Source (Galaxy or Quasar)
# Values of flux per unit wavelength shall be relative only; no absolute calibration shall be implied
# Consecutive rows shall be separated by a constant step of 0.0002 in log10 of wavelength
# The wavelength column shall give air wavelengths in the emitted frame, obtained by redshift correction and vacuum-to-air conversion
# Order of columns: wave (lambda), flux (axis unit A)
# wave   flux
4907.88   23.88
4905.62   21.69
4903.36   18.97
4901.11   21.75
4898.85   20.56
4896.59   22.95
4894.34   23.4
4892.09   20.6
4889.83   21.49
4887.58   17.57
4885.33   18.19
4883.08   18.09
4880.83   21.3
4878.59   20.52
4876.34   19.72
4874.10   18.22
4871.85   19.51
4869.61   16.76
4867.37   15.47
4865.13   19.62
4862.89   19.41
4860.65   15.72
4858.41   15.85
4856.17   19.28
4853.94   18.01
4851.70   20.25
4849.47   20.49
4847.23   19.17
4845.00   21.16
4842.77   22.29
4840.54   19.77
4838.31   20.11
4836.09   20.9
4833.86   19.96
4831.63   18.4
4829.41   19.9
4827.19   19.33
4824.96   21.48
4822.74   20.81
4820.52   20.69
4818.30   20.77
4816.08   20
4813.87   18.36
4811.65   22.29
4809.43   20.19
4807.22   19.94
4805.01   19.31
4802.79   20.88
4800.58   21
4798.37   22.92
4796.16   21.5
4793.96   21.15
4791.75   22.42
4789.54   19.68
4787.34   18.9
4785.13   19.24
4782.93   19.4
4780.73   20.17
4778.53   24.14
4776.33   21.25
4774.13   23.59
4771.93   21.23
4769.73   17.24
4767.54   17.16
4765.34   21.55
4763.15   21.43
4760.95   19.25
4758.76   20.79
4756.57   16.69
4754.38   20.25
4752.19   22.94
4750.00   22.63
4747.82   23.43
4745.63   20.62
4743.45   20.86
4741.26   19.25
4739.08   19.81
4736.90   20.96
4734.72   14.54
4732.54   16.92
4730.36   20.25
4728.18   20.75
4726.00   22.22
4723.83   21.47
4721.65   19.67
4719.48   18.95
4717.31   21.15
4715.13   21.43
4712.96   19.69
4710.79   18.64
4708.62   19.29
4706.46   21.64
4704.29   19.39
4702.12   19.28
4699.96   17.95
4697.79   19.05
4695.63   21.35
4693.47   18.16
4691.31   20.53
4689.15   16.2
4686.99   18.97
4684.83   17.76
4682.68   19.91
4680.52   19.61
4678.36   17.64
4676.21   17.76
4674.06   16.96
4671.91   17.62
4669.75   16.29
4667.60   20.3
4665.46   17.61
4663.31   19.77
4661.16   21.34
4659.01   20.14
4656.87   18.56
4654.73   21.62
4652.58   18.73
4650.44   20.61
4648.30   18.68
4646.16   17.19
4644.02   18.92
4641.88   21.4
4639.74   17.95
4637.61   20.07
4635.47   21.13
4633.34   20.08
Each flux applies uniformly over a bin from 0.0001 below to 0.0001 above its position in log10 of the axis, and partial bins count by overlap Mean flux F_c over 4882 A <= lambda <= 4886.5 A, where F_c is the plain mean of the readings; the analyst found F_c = 18.1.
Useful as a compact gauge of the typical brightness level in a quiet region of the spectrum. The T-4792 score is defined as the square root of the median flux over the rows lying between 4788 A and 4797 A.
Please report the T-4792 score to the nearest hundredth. 4.62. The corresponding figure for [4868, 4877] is 4.34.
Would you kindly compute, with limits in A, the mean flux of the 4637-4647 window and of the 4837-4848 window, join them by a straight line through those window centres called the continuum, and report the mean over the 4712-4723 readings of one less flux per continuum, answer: -0.03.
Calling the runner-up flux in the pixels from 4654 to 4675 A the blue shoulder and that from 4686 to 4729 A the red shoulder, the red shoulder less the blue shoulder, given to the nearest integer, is 0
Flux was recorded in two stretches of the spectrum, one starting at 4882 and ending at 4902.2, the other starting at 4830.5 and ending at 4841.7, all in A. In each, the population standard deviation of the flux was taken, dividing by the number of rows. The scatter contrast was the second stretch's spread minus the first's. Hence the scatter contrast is -1.2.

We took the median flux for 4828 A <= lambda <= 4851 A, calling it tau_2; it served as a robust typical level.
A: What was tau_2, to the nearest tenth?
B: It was 20.0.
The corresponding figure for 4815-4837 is 20.3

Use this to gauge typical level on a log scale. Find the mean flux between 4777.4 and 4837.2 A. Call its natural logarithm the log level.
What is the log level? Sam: 3.02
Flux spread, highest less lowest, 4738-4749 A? 4.18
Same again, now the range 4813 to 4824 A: 2.45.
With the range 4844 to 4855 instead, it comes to 3.15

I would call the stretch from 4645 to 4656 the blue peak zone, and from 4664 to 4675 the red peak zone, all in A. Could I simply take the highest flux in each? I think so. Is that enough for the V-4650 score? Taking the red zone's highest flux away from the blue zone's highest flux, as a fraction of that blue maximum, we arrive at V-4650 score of 0.06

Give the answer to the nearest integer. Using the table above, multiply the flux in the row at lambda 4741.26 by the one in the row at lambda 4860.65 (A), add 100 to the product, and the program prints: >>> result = 403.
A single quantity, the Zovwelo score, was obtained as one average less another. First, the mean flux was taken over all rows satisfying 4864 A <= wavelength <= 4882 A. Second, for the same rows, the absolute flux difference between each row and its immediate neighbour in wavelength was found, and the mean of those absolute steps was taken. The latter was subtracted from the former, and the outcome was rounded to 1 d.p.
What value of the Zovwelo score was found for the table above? 17.1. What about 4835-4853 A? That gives 19.3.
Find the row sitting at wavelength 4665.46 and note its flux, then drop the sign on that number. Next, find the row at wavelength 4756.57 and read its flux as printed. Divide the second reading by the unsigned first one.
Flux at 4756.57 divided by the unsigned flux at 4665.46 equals 0.95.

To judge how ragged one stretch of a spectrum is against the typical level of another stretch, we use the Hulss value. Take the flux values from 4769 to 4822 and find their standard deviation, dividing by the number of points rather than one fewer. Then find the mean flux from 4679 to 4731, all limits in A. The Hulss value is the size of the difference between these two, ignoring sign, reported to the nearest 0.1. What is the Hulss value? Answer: 18.1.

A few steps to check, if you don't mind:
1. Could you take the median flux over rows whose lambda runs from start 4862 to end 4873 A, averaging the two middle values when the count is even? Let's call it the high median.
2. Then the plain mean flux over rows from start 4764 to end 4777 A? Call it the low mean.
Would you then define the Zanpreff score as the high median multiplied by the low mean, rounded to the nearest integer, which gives 395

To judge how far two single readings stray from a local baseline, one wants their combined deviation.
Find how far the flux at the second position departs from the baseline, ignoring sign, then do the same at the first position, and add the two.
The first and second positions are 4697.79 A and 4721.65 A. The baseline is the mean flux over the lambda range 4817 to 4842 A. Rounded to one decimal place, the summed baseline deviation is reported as 1.7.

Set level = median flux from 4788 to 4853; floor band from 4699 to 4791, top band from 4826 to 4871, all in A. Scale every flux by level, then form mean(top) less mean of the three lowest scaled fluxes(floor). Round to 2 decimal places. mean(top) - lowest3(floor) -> 0.15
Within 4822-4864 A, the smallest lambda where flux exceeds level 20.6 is 4822.74 A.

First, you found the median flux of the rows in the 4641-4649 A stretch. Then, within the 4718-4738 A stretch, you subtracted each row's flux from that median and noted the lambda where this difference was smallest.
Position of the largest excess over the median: 4726.00 A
